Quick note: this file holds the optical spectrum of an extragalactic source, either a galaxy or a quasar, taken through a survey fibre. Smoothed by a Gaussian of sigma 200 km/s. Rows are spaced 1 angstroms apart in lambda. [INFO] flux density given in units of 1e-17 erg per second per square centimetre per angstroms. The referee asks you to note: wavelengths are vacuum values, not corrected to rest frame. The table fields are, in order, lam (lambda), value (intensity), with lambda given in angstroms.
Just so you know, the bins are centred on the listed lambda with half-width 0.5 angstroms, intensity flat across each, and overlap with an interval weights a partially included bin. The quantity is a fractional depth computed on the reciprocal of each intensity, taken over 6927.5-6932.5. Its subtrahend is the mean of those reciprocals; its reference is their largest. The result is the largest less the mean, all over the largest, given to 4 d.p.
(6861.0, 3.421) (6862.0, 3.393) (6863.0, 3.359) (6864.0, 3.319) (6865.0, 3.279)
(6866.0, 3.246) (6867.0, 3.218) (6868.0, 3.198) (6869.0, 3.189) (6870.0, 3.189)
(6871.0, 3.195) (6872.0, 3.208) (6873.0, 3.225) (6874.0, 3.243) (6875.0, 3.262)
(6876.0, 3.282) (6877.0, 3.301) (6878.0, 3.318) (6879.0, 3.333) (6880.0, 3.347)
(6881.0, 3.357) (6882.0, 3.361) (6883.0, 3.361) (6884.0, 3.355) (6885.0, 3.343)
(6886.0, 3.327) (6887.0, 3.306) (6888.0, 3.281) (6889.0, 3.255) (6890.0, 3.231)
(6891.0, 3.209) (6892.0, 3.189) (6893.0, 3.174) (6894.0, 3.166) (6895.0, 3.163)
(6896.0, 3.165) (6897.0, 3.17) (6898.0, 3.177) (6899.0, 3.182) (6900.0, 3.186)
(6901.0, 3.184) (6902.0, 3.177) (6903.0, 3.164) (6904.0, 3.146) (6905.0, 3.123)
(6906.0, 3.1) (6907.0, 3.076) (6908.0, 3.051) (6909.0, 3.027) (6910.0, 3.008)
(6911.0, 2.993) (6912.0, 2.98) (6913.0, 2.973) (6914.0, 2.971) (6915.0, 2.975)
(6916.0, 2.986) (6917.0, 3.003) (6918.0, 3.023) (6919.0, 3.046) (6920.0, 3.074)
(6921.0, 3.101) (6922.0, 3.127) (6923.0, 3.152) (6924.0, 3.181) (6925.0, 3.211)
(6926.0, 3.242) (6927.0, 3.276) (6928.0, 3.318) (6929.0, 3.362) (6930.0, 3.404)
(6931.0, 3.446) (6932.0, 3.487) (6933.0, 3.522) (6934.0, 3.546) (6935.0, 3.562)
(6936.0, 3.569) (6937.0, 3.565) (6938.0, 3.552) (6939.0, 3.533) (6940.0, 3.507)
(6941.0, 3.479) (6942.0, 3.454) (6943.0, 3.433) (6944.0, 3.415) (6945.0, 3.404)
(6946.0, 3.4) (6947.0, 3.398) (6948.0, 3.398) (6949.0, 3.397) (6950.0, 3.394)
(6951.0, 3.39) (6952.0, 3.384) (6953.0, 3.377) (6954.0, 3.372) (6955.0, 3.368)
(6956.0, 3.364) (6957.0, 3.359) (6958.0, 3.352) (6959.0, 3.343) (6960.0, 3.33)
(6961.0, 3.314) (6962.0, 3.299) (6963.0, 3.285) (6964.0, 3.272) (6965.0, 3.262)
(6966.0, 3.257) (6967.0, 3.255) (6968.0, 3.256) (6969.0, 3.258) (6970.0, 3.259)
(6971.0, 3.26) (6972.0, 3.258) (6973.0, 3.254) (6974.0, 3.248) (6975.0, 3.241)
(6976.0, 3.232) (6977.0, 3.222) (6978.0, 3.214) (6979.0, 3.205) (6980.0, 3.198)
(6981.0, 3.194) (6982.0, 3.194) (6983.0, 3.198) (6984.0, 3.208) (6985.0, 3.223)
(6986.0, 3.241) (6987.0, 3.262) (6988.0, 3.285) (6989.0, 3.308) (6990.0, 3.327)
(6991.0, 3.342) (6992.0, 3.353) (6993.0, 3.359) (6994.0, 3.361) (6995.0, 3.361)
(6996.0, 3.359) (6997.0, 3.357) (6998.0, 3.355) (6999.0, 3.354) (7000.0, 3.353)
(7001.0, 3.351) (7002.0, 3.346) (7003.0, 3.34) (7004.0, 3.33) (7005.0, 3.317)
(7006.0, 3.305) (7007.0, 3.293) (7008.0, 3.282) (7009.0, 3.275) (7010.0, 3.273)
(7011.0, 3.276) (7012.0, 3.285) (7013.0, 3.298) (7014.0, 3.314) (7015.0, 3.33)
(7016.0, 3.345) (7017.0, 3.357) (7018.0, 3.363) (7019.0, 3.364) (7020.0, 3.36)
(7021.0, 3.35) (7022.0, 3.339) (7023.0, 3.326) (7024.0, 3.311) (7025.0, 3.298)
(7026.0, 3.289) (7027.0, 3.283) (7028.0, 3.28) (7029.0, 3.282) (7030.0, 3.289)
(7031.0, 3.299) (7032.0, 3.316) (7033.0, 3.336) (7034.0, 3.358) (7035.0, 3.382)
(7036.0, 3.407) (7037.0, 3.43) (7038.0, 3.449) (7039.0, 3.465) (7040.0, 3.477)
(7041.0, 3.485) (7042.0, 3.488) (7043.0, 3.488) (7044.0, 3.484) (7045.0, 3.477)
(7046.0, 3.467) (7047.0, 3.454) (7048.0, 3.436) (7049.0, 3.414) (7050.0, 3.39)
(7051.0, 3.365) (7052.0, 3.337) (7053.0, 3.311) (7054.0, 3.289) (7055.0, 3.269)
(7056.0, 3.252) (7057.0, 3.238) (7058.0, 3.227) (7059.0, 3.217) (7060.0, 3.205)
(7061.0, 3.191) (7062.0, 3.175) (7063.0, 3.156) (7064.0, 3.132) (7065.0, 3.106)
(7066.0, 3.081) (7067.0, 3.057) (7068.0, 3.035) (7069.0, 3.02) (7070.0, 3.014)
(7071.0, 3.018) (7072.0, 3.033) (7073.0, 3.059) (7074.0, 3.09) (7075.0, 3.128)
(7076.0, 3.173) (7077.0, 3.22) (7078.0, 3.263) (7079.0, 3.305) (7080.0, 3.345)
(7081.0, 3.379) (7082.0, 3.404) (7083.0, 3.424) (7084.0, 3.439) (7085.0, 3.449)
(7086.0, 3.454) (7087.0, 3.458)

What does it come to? 0.0248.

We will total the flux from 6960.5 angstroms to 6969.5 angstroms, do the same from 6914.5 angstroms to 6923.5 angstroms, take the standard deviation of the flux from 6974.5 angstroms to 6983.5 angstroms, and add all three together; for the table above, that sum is 57.0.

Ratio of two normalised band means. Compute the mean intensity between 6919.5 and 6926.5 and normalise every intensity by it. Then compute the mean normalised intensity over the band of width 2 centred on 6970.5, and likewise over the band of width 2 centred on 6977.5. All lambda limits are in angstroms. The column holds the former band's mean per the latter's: 1.01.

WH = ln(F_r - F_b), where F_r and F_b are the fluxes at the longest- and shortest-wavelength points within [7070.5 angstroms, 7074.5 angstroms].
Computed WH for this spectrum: -2.63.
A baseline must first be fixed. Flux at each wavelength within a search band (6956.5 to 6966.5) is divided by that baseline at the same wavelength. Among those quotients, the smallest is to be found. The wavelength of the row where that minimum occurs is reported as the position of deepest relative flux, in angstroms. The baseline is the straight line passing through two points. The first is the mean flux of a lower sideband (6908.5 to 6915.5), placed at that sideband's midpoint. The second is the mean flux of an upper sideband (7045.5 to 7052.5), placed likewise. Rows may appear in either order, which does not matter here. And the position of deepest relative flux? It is 6966.0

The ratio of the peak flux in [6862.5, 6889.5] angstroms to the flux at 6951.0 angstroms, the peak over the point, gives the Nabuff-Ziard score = 0.99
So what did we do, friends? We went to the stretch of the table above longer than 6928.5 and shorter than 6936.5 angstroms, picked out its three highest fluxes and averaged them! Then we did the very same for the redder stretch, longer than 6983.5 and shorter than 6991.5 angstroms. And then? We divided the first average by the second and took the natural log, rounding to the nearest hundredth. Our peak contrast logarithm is 0.07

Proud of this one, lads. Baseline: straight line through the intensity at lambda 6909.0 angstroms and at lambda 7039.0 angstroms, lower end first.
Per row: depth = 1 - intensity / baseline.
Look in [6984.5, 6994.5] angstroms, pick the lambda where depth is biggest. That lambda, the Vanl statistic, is 6985.0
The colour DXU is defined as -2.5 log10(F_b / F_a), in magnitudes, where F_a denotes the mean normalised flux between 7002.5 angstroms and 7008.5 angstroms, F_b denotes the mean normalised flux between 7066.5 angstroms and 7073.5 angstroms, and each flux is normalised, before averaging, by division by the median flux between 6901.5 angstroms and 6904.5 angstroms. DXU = 0.10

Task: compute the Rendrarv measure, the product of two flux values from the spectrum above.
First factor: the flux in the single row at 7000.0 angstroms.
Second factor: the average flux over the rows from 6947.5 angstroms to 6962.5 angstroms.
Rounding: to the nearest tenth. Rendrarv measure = 11.3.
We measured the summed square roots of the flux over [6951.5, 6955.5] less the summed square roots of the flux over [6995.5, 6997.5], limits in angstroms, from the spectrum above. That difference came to 4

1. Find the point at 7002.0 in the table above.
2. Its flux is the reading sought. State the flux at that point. 3.346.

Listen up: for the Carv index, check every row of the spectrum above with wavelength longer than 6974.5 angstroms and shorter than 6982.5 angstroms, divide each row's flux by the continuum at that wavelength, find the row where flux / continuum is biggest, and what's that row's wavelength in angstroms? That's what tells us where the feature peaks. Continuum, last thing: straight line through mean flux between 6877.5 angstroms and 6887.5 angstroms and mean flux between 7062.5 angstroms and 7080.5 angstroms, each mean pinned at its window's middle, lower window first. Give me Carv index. 6975.0 angstroms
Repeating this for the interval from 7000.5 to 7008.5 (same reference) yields 7001.0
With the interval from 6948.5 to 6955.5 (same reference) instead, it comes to 6949.0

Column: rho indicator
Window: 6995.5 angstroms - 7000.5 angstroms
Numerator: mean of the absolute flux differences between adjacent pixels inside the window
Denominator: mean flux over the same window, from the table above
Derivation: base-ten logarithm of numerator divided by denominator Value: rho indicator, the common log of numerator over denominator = -3.35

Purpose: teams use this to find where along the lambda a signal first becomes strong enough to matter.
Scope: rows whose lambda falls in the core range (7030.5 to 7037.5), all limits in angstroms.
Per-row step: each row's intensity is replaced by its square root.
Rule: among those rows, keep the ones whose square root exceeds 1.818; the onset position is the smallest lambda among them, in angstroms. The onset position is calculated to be 7032.0 angstroms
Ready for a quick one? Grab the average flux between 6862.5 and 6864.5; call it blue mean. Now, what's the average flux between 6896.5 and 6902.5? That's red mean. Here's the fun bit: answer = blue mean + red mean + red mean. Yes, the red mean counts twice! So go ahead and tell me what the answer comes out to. 9.7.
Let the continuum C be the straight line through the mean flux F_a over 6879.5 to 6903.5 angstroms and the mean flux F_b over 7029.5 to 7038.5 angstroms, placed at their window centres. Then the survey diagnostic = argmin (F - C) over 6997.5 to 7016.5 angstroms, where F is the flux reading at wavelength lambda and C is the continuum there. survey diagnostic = 7010.0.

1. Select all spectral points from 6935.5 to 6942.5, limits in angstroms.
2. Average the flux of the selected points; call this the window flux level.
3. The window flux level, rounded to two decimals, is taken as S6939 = 3.52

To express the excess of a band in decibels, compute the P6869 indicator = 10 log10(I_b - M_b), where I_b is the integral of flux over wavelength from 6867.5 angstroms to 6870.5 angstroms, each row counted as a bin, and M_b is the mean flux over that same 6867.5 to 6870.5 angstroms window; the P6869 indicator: 8.1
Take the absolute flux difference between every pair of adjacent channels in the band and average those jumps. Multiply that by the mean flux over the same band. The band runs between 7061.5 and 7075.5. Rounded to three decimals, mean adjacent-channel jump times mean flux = 0.065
